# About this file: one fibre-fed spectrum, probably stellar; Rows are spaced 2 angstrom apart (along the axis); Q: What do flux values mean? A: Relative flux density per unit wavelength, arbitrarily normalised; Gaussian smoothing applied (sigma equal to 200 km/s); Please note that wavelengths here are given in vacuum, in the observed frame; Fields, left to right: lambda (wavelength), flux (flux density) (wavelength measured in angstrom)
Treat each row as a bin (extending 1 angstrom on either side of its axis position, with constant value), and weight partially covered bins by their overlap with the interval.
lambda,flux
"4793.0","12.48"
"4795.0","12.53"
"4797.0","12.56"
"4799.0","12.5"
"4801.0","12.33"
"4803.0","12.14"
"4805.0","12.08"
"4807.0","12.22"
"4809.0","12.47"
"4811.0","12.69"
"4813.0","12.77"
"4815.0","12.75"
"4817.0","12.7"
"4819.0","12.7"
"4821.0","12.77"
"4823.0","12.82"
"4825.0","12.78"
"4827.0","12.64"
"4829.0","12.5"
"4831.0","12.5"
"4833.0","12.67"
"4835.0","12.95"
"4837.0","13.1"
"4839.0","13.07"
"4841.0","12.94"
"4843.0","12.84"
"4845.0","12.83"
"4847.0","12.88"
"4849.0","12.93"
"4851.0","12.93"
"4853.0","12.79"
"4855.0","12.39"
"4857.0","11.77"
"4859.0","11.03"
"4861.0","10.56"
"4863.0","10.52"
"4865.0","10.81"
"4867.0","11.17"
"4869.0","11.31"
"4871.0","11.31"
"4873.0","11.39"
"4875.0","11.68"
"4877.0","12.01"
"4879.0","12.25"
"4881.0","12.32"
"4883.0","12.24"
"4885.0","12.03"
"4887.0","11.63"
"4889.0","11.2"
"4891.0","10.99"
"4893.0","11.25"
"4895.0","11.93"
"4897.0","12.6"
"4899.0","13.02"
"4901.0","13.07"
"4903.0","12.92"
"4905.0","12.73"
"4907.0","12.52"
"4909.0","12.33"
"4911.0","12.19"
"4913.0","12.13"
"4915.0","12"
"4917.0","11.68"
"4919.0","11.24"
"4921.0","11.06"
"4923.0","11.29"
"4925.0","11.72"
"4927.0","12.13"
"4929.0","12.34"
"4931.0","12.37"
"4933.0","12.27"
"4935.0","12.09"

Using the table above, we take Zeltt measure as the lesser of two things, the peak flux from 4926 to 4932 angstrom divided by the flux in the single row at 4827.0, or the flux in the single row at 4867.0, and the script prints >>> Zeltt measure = 0.98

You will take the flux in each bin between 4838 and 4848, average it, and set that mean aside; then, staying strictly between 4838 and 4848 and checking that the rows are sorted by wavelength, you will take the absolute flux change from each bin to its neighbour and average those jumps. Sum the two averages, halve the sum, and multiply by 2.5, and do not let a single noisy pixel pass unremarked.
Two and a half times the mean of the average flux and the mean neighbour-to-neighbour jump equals 16.2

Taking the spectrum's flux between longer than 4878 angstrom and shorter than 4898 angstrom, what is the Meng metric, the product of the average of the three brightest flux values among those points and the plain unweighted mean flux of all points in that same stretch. 147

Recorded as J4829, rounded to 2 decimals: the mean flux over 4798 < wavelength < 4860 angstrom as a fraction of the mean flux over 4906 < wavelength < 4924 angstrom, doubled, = 2.13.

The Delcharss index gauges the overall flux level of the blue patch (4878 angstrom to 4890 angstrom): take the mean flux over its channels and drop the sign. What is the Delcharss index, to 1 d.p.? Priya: 11.9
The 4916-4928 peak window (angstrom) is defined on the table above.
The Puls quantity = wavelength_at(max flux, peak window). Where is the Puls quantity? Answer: 4927.0 angstrom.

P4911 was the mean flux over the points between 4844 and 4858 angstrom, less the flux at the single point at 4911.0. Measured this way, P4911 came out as 0.46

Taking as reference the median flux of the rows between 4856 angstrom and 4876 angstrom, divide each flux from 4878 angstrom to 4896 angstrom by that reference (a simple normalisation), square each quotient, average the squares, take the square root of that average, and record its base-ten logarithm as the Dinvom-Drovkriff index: 0.020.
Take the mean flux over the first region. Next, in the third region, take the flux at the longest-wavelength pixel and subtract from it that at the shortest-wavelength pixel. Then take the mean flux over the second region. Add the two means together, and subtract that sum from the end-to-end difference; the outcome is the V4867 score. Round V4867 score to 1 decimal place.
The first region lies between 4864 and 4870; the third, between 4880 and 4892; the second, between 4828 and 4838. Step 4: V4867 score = -25.2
